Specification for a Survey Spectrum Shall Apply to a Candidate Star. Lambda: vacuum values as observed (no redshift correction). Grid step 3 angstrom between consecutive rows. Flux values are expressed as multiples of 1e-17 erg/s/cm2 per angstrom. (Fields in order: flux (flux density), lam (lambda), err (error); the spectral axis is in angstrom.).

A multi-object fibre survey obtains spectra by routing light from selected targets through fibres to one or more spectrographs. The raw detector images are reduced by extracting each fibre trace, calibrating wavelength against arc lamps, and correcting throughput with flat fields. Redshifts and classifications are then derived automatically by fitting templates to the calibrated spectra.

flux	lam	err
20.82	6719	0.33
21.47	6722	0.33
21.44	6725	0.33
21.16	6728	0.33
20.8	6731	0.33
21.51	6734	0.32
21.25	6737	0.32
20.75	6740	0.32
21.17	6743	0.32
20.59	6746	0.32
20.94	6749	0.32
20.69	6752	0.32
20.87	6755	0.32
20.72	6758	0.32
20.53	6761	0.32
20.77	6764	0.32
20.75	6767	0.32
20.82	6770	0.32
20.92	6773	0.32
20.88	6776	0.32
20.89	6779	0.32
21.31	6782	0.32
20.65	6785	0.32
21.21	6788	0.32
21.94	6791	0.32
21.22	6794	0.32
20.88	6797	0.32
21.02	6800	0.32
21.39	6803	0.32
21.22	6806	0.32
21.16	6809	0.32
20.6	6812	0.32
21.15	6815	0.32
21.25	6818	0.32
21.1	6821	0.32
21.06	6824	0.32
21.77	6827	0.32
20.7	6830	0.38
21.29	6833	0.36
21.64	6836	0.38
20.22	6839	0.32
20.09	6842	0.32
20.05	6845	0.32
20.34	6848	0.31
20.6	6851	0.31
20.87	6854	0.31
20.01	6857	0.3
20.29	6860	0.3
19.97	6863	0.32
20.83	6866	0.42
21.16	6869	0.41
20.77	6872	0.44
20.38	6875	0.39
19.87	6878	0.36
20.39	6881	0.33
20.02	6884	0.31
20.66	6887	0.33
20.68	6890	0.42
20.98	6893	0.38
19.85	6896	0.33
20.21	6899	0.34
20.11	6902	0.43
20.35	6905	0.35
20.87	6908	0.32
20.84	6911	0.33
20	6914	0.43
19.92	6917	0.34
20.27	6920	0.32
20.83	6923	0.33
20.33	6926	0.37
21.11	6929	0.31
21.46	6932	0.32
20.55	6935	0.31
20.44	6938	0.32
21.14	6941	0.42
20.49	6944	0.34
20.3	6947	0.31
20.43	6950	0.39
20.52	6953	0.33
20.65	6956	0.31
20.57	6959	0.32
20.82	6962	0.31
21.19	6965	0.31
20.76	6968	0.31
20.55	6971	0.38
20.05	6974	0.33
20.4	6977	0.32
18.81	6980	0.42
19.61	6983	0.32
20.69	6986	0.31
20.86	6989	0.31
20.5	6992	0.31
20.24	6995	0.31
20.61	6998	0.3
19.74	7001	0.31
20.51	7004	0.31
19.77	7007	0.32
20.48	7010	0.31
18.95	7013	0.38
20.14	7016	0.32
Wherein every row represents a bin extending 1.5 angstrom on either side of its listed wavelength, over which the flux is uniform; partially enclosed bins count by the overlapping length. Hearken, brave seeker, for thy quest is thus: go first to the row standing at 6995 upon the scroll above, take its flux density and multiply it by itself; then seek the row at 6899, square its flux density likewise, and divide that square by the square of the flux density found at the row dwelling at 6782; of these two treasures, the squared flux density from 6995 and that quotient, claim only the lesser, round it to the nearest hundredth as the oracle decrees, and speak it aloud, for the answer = 0.90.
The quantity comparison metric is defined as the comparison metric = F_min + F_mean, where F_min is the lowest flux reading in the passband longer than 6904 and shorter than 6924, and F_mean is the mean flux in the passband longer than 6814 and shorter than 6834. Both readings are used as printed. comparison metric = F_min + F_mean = 41.1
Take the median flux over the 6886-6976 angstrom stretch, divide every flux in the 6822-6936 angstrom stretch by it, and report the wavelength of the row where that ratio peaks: 6827 angstrom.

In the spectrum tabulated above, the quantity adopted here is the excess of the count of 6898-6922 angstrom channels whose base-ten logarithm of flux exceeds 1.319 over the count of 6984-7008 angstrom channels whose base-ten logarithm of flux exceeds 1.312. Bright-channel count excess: -2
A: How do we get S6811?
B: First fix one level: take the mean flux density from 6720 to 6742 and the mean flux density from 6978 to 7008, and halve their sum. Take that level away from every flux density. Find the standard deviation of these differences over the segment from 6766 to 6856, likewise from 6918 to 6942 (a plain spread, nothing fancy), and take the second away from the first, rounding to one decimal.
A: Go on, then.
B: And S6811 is 0.0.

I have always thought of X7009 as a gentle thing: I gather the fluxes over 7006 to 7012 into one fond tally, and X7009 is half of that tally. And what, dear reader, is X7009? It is 20.1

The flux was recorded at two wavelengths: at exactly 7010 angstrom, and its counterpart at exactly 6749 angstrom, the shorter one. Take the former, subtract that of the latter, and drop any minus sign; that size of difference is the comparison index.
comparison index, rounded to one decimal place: 0.5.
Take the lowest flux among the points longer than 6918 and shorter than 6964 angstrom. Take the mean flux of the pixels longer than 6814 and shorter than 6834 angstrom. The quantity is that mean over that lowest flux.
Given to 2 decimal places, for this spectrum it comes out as 1.05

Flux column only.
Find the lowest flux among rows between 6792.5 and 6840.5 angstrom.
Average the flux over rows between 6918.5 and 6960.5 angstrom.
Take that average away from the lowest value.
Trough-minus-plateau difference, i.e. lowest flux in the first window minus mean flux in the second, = -0.43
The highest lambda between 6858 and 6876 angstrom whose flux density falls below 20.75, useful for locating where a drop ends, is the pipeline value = 6875 angstrom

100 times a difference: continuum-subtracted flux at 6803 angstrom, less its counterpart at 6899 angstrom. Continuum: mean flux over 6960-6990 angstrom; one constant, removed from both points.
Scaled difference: 118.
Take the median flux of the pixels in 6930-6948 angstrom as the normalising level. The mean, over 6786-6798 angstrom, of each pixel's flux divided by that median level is 1.04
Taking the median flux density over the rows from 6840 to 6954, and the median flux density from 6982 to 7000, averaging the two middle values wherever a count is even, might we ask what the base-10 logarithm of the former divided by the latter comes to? -0.0031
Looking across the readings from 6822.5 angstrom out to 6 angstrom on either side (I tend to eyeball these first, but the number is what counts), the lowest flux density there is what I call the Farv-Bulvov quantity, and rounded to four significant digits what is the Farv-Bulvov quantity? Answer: 21.06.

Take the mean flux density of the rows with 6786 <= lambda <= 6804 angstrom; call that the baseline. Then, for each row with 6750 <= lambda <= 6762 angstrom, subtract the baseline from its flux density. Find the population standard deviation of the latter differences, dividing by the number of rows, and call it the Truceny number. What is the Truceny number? 0.12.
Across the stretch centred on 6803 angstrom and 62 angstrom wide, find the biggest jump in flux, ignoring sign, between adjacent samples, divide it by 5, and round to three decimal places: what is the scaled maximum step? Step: 0.214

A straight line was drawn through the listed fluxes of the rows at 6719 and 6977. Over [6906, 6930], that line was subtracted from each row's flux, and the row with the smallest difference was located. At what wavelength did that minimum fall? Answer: 6917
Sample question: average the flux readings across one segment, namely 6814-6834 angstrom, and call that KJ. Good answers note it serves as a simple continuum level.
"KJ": 21.2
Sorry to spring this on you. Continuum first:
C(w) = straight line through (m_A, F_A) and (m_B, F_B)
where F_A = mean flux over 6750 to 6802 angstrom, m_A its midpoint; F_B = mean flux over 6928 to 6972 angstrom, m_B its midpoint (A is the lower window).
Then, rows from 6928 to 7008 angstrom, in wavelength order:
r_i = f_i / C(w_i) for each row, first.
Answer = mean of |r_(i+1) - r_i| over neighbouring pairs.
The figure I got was 0.023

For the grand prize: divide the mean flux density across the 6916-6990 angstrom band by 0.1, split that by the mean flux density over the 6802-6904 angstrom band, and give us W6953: 9.9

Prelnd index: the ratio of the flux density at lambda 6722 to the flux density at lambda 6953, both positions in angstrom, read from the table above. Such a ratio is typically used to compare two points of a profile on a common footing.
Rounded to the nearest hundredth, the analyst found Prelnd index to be 1.05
